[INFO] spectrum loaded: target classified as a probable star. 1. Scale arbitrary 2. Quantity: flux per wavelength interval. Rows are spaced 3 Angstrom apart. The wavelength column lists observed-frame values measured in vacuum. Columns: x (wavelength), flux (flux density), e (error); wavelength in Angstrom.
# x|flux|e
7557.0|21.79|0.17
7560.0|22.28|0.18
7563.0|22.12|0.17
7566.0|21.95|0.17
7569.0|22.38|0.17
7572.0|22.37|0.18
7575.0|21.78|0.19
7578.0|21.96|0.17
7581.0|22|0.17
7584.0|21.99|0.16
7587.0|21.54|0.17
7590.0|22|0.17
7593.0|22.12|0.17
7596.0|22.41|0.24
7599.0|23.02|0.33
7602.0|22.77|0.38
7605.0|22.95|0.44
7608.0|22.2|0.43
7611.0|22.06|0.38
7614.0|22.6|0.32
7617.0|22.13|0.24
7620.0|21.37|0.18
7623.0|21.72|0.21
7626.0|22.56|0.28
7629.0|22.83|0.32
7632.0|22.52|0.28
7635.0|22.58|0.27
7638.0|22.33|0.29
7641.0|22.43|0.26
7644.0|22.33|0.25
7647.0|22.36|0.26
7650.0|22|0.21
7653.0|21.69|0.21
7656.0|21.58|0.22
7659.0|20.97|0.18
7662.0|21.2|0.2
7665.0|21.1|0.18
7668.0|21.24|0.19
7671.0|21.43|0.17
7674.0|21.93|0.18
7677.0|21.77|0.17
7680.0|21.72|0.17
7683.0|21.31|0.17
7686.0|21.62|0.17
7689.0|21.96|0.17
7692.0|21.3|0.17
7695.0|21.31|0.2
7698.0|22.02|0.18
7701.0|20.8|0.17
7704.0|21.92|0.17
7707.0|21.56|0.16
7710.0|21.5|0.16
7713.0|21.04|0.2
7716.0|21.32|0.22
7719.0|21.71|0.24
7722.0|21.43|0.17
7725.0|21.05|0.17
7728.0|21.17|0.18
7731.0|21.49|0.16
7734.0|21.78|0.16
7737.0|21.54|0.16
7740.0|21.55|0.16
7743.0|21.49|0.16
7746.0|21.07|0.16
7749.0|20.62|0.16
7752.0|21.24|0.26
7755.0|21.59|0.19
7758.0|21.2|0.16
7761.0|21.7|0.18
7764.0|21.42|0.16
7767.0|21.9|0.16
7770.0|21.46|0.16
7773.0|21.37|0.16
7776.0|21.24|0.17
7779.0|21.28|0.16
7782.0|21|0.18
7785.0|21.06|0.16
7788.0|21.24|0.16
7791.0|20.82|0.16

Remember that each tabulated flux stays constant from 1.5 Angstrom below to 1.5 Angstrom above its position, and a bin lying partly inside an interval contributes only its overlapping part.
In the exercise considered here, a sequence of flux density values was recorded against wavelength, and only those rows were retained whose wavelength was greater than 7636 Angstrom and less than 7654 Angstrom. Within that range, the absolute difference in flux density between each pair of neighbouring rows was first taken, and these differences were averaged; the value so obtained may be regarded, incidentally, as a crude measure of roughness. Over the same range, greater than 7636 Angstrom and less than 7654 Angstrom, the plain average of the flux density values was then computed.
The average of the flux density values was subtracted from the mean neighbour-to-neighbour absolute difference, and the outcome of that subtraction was -22.0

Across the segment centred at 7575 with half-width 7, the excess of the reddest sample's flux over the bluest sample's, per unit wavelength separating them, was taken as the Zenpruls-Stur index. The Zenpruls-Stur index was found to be -0.032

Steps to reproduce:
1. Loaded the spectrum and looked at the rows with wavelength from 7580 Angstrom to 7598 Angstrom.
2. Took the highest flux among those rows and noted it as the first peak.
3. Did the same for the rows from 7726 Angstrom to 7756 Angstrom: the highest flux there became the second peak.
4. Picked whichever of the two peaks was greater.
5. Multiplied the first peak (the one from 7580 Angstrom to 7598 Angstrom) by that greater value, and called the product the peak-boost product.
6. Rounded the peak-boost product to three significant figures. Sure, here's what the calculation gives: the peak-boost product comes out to 502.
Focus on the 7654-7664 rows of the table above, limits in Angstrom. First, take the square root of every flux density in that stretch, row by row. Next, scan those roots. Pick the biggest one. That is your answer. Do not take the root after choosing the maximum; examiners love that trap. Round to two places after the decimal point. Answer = 4.65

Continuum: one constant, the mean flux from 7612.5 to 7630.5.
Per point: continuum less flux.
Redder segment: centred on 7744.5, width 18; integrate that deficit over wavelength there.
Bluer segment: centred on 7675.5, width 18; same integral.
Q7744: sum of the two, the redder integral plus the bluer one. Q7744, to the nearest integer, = 29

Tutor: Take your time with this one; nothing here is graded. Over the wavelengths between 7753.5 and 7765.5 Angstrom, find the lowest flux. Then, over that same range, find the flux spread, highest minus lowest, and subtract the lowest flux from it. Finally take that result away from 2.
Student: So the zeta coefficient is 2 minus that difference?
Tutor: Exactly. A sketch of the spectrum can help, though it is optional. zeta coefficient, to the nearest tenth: 22.7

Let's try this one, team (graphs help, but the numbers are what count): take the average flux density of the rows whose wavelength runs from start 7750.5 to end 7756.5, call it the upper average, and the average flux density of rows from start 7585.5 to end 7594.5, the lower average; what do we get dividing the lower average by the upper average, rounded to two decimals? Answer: 1.02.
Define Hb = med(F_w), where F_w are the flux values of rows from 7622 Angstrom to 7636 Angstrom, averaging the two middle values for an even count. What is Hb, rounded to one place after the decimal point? 22.6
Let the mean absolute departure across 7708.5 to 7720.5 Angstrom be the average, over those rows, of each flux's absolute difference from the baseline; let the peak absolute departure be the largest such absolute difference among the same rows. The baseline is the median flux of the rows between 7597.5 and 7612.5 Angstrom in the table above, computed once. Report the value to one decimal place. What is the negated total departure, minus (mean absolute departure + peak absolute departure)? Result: -3.1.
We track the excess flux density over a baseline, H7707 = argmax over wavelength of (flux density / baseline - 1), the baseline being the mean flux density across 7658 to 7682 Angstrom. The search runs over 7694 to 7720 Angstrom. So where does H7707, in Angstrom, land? 7698.0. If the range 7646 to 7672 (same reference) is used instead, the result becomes 7647.0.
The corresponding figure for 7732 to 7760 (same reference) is 7734.0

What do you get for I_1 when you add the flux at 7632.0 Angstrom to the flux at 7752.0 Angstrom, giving 43.8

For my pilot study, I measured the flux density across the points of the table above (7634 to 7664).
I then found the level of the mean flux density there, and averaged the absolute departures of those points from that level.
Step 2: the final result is 0.47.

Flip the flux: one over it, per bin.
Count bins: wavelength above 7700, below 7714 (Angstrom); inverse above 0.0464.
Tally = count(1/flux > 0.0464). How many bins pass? 3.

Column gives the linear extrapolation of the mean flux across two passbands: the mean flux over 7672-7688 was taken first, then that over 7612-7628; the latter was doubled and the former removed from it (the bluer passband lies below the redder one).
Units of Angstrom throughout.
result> 22.5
